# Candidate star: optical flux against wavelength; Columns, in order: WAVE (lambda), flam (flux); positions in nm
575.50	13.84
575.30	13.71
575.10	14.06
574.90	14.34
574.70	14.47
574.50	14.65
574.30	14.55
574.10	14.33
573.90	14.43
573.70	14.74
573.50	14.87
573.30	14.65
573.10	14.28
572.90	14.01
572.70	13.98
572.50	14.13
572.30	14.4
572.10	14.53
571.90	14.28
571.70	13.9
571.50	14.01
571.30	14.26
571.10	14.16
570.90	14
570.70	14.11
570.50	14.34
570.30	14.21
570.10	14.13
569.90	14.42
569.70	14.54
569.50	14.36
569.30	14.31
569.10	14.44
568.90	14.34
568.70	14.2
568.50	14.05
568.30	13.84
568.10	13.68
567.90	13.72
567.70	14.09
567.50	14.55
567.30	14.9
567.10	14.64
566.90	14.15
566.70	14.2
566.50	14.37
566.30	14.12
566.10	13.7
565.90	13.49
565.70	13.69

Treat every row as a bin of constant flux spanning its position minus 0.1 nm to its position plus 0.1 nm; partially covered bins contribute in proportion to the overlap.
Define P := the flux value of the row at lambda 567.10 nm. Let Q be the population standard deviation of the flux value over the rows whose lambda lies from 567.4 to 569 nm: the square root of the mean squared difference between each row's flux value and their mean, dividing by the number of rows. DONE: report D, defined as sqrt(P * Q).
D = 2.04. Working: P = 14.64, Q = 0.28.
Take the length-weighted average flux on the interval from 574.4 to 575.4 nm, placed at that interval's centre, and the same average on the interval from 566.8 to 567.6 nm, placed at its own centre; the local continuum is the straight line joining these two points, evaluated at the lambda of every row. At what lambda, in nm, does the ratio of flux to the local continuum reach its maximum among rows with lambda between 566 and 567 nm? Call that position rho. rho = 566.50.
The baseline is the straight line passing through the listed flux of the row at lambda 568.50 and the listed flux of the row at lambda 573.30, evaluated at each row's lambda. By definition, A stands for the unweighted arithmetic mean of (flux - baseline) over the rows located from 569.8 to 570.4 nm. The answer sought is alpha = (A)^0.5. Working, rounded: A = 0.00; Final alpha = 0.1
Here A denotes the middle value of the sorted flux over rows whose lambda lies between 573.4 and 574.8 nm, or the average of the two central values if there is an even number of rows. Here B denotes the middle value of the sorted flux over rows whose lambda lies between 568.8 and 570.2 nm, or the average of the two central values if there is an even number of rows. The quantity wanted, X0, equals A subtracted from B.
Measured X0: -0.19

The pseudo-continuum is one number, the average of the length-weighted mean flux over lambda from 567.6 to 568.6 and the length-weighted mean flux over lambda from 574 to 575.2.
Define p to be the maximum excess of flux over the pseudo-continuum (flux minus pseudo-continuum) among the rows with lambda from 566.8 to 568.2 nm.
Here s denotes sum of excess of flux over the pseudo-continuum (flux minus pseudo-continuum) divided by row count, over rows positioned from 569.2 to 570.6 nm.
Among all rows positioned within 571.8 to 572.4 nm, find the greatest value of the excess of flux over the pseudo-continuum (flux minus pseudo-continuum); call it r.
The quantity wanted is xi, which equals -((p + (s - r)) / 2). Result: -0.28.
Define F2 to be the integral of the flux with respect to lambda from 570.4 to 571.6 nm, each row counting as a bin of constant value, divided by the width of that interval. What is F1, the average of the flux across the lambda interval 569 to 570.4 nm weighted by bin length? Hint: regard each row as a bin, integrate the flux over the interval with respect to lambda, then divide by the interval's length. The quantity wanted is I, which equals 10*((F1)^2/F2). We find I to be 145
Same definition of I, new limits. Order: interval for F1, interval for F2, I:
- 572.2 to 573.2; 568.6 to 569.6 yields 140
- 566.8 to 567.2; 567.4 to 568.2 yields 148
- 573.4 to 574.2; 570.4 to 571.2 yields 150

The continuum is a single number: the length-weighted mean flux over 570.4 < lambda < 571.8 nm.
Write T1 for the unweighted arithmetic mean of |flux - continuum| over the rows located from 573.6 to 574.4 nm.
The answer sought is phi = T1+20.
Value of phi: 20.4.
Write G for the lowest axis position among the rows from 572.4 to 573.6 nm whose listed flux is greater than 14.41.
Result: 573.30 nm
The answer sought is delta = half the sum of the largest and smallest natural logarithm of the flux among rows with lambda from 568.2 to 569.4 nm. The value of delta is 2.649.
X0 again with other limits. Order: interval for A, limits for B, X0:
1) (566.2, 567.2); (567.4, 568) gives -0.11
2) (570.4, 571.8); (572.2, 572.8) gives 0.02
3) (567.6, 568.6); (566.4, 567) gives 0.36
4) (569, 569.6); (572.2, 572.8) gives -0.23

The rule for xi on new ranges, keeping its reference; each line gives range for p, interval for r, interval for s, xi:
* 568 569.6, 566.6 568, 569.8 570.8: 0.18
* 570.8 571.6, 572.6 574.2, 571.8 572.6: 0.21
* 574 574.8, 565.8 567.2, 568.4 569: -0.03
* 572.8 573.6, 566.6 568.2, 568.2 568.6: 0.11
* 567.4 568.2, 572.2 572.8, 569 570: -0.21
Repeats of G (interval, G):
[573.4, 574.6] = 573.50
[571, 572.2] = 572.10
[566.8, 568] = 567.10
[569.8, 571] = 569.90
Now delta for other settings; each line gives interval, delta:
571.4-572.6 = 2.654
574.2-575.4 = 2.651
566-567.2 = 2.651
